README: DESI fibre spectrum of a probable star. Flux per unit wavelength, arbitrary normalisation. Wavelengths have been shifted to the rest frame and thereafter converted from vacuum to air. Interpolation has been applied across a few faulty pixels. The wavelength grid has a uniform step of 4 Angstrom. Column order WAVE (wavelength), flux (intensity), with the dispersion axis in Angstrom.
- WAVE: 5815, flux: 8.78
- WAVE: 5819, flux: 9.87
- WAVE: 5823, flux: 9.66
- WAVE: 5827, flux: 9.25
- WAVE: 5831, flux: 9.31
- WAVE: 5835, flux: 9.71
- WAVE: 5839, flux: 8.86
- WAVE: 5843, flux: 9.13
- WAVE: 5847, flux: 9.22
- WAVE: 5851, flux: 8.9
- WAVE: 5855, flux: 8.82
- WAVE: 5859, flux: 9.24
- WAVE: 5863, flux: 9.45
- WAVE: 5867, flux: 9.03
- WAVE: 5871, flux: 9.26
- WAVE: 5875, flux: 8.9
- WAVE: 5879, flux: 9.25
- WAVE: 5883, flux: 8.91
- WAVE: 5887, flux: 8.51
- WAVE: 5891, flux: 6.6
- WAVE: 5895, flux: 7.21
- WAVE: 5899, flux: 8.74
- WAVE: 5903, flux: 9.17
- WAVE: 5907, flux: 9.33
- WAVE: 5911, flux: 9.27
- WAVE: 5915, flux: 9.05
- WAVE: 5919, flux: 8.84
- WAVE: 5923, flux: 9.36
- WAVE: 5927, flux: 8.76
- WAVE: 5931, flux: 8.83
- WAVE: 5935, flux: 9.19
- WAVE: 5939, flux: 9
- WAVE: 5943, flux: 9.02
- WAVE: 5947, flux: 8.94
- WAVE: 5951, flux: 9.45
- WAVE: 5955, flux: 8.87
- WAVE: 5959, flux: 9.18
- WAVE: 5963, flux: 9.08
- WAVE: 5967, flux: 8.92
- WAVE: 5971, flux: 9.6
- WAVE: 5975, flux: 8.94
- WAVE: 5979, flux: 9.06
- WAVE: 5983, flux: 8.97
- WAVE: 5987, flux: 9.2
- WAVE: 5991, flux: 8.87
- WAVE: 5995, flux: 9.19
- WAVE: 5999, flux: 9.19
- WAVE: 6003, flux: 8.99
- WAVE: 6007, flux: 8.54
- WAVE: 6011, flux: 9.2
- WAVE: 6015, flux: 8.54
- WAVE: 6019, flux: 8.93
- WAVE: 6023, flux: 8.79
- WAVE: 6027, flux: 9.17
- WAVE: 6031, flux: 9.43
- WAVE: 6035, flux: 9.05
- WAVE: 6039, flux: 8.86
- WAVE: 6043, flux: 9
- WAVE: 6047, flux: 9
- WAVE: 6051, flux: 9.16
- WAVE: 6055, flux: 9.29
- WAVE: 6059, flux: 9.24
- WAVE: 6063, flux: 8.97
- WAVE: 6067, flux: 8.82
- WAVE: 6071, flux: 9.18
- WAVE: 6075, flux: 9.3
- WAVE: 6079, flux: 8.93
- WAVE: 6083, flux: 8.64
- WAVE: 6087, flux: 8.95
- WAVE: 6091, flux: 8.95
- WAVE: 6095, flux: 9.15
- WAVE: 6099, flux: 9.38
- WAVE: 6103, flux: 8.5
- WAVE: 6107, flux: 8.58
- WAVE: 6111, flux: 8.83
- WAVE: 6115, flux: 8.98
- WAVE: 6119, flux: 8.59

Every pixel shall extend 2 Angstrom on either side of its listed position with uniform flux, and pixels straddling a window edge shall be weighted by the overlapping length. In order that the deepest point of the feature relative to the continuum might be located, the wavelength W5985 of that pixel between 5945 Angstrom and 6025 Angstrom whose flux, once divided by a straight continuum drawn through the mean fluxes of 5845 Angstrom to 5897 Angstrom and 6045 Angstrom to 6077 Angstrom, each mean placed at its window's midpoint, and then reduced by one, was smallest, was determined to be 6015 Angstrom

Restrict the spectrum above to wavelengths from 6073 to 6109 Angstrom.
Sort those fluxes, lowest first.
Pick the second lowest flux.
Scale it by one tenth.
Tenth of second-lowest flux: 0.858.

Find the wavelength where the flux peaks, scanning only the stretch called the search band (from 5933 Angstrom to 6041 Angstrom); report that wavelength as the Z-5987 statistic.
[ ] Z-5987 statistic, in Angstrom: 5971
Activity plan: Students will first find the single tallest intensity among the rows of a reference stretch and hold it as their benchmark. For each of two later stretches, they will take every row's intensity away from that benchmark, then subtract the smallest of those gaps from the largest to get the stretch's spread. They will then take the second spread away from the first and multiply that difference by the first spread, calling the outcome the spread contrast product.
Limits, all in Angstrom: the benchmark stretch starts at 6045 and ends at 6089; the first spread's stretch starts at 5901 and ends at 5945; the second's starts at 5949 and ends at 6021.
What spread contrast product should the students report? 0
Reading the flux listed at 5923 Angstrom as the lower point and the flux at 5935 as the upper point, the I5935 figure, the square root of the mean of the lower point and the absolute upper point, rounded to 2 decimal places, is 3.05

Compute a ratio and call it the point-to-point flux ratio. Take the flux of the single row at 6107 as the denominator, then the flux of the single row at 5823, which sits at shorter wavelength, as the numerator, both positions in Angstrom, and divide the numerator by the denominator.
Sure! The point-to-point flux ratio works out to 1.13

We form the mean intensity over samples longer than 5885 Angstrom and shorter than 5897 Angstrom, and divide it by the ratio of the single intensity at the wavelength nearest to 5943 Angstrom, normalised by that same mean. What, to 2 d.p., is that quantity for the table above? 6.14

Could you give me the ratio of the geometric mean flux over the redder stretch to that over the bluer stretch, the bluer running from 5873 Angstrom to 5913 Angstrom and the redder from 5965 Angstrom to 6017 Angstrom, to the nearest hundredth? 1.06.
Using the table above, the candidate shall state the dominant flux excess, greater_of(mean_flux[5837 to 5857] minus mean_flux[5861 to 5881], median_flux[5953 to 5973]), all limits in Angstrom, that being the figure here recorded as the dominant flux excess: 9.08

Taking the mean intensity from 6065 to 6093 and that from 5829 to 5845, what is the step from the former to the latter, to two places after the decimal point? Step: 0.29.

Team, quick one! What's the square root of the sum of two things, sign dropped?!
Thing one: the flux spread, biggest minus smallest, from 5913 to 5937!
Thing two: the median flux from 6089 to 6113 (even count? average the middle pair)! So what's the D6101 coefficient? 3.08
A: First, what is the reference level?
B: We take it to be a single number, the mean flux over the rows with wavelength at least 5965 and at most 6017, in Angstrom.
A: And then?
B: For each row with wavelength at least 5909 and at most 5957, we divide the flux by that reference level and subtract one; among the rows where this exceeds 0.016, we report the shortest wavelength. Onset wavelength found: 5911 Angstrom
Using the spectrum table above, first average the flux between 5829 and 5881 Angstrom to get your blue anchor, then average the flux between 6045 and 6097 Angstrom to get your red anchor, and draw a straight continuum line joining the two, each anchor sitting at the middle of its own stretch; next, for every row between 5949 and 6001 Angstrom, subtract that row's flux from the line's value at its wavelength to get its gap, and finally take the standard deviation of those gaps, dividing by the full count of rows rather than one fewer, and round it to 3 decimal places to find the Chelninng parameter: 0.211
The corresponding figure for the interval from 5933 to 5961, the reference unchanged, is 0.182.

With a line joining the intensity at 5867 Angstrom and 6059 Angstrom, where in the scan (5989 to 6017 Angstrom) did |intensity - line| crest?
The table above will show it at 6015 Angstrom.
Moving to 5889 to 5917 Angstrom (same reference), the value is 5891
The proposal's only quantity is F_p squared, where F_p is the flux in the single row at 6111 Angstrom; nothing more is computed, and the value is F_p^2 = 78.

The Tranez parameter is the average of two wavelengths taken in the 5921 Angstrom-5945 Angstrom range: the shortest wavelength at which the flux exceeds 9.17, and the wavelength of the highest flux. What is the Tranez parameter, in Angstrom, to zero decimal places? 5923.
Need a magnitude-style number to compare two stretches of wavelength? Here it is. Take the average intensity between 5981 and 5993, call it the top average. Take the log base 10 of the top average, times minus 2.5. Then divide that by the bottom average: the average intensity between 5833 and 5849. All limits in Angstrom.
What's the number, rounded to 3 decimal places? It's -0.259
